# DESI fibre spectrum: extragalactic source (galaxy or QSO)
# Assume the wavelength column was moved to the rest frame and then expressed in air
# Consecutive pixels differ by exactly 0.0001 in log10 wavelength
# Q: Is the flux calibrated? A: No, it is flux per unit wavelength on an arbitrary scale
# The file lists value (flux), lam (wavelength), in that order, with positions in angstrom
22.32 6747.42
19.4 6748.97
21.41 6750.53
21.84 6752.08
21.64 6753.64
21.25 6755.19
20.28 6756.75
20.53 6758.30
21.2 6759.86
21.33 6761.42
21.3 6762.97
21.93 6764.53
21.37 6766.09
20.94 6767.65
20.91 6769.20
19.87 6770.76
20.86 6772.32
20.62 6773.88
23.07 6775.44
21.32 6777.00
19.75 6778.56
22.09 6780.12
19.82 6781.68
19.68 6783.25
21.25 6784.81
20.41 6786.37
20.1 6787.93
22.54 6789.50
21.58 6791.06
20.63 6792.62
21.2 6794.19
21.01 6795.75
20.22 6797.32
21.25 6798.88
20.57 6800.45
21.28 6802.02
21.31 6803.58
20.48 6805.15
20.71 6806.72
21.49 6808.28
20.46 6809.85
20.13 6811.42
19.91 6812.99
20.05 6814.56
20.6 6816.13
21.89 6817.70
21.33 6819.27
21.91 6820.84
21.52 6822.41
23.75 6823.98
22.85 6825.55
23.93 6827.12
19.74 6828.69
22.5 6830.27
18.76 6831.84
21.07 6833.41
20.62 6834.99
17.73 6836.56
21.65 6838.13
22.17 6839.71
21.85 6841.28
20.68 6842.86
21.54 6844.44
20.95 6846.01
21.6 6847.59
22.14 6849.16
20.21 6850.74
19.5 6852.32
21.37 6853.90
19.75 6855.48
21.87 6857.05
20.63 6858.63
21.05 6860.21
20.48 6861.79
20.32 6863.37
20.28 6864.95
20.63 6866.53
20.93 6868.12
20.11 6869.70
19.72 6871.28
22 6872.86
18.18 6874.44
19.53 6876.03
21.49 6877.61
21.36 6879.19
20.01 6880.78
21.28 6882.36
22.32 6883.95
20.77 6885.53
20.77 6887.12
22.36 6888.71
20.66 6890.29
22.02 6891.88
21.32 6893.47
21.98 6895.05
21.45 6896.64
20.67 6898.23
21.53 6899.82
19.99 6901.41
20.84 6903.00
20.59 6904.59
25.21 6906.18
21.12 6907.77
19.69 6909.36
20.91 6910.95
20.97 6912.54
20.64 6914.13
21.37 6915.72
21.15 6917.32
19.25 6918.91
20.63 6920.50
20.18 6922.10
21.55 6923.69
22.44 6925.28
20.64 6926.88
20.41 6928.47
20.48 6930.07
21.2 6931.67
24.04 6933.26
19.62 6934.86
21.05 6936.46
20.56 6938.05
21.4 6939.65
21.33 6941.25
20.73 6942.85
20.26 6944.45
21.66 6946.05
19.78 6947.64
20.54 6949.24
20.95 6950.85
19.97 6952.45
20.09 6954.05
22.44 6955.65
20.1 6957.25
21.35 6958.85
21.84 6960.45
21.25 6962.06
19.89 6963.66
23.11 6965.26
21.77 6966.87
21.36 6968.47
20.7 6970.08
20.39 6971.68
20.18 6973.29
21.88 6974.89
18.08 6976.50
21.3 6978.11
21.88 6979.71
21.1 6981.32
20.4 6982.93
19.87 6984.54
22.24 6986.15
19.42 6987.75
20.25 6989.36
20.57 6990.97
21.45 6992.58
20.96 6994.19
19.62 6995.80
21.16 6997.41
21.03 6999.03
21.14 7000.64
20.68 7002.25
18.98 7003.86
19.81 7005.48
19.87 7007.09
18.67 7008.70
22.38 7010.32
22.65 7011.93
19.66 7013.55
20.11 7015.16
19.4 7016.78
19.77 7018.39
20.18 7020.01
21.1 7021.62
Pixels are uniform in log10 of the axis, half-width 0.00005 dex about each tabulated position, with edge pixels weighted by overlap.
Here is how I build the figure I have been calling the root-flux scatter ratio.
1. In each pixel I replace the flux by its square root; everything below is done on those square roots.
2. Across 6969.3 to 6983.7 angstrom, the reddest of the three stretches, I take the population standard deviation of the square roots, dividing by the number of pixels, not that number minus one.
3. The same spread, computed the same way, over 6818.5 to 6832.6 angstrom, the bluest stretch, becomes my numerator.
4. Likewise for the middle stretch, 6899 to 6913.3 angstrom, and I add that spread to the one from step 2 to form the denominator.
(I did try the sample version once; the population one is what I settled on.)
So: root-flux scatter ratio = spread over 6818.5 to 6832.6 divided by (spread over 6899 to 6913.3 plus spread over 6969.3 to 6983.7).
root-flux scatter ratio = 0.63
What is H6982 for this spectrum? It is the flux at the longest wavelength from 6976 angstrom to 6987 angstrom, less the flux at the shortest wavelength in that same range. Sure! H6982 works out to 4.2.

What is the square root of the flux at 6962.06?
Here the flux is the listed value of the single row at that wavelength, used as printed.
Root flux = 4.61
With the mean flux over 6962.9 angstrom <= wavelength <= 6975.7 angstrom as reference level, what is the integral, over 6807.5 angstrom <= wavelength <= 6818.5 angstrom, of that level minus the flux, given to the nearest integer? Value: 6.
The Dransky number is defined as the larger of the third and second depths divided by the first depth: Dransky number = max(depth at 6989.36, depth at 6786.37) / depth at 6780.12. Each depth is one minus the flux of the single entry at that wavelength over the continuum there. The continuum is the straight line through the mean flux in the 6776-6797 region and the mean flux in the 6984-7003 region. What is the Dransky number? -0.4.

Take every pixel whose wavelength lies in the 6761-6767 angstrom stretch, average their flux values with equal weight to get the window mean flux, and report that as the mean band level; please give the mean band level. 21.5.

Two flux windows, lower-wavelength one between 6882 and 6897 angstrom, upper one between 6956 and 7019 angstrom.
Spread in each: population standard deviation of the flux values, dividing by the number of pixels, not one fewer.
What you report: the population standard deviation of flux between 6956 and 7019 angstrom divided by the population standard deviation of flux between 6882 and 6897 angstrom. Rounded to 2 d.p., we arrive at 1.80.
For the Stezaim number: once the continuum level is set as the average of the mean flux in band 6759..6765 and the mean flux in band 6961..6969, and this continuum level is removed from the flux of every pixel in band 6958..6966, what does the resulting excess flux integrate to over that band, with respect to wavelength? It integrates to 0.2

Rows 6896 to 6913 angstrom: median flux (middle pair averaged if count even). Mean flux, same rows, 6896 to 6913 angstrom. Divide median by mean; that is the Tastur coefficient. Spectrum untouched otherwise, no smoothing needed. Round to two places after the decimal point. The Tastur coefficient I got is 0.99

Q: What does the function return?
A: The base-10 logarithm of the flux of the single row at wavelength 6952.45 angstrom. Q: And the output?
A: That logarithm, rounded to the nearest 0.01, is 1.30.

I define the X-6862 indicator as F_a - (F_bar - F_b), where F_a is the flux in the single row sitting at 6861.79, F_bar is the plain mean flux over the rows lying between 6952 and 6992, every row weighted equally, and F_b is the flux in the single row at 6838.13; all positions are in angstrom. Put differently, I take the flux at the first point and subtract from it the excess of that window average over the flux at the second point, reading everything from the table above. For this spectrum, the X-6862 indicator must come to 21.3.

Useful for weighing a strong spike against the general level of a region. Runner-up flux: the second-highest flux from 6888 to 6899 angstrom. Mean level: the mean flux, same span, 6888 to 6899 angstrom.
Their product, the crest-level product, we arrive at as 473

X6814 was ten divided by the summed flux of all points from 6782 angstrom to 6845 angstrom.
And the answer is 0.012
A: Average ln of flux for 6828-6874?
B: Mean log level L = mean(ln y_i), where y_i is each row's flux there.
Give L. 3.03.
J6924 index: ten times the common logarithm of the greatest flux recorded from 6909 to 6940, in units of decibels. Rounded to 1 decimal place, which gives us 13.8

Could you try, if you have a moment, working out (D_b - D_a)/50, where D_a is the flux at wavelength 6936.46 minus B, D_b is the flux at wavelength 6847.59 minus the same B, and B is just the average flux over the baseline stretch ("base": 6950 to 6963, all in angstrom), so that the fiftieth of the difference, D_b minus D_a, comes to 0.011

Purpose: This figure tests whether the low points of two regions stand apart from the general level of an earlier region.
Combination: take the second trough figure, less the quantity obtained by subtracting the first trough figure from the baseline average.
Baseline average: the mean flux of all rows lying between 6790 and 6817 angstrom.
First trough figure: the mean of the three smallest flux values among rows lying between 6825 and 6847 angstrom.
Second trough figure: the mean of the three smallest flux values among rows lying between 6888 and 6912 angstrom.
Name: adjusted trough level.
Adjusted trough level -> 18.1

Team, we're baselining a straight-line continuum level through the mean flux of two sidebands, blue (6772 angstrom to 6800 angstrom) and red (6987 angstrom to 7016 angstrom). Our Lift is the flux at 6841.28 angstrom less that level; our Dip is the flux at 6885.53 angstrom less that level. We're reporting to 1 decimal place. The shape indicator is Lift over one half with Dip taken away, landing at 2.2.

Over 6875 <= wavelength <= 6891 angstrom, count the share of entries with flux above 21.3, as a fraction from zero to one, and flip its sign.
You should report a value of -0.40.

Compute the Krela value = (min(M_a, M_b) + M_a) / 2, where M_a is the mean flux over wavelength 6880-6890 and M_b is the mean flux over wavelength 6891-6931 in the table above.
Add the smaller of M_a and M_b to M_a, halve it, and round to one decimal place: 21.2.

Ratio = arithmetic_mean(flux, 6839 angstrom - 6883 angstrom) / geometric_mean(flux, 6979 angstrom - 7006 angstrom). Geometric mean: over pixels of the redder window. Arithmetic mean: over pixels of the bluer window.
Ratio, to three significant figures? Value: 1.01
